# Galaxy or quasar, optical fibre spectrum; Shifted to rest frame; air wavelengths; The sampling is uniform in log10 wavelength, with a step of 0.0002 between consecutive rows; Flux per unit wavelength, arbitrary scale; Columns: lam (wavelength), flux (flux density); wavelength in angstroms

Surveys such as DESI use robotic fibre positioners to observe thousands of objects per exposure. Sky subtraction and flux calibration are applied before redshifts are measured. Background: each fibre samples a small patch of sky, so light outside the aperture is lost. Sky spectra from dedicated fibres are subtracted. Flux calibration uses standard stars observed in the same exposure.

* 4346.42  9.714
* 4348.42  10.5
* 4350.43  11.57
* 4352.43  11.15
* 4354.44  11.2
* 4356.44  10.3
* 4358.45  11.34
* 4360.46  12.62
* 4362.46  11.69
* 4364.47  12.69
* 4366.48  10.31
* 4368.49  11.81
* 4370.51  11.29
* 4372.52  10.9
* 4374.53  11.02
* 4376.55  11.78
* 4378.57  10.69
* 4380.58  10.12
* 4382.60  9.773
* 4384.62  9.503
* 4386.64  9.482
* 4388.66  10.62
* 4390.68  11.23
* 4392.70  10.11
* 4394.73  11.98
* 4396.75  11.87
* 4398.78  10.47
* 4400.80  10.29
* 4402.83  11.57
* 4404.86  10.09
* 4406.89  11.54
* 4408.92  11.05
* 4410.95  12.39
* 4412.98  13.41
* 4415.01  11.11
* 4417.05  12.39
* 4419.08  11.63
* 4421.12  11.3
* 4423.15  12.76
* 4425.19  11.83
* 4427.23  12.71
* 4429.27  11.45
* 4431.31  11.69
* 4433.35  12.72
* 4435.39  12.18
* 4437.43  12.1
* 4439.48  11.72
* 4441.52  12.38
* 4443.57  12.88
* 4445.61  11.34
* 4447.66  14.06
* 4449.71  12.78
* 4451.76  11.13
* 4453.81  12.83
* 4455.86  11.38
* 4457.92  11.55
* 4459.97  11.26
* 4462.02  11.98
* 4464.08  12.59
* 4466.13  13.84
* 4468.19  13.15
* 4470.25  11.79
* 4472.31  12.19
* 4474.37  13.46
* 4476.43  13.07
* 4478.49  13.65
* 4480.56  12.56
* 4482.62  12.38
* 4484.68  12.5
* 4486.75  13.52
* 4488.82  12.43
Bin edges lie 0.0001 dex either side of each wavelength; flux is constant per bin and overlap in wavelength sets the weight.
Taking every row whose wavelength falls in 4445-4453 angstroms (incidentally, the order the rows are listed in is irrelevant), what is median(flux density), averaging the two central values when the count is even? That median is 12.1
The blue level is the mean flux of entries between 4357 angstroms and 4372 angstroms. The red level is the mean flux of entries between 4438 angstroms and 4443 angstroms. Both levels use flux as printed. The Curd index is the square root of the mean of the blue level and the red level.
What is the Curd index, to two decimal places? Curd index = 3.44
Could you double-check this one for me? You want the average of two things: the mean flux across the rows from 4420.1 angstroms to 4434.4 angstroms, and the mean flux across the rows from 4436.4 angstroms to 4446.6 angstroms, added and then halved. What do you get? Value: 12.1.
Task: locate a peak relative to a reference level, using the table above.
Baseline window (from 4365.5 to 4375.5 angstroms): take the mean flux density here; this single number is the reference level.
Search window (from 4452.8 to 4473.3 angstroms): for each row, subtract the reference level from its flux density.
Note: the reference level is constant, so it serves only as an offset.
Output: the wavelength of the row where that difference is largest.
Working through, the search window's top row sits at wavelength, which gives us 4466.13 angstroms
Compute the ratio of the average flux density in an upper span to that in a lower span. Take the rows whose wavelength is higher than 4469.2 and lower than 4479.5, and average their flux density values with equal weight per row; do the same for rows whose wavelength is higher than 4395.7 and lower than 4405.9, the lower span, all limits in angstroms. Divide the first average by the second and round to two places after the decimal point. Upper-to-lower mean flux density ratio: 1.18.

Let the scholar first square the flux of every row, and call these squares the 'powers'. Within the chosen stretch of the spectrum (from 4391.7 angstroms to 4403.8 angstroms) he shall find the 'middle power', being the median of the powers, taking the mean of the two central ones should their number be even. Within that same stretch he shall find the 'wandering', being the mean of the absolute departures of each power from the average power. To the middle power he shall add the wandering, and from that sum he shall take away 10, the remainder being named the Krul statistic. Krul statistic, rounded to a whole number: 129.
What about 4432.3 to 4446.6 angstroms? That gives 148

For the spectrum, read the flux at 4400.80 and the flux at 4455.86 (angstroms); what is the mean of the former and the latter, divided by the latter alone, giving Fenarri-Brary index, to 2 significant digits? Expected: 0.95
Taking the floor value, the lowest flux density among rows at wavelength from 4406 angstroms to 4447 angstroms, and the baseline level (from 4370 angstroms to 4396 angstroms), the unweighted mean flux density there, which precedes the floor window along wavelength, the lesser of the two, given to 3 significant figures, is 10.7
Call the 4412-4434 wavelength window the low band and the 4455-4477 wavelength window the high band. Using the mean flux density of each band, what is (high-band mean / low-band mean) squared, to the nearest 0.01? 1.05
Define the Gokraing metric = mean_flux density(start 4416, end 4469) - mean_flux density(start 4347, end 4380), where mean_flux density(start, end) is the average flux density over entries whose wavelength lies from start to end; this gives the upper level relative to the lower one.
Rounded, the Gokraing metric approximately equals 0.9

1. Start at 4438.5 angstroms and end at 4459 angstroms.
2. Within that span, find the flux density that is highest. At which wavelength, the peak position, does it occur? 4447.66 angstroms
